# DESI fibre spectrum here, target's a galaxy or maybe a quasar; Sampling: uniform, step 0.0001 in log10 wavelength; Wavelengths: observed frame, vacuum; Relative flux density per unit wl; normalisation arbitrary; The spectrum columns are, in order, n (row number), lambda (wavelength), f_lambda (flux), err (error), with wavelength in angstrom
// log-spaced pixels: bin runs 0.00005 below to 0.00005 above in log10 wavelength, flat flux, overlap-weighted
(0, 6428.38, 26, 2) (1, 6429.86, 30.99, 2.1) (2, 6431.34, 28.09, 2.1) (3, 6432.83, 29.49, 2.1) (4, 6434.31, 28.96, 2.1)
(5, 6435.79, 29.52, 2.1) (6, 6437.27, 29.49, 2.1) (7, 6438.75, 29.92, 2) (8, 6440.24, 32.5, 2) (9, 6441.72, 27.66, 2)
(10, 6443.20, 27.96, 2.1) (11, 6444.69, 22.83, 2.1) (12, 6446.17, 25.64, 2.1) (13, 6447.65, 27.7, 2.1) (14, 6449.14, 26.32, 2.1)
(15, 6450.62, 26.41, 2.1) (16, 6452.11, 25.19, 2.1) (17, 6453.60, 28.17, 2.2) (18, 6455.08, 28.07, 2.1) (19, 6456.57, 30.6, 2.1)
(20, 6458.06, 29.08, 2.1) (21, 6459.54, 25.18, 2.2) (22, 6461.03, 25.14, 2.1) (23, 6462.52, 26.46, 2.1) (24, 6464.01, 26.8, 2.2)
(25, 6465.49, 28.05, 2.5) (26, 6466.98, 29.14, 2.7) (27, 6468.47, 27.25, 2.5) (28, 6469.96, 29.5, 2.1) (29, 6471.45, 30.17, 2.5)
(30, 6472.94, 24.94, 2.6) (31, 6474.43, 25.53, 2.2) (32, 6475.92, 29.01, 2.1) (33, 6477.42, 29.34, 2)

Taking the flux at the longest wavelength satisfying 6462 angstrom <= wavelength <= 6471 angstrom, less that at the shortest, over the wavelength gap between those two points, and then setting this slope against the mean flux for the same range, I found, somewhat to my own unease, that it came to 0.015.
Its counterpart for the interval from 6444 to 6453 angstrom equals 0.012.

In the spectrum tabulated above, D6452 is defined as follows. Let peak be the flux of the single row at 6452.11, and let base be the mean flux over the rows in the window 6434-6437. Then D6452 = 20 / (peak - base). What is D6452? -5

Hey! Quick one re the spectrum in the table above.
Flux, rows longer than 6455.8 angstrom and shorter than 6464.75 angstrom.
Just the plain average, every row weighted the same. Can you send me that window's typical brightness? 27.2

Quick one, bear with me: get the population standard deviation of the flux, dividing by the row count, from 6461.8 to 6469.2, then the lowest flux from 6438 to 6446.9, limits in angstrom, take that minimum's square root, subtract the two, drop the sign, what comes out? 3.8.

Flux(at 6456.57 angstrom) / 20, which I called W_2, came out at 1.53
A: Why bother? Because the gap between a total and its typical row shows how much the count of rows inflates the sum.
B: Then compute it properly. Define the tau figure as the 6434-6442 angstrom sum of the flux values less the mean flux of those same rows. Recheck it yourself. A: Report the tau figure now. 148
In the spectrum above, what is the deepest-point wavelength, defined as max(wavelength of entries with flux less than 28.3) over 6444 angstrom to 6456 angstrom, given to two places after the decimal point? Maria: 6455.08 angstrom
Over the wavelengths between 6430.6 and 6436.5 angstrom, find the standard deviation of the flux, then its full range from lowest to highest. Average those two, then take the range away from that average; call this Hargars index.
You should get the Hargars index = -0.4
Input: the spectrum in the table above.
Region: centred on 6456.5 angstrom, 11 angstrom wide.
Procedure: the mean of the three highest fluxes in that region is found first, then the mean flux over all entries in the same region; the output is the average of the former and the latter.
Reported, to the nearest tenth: 28.3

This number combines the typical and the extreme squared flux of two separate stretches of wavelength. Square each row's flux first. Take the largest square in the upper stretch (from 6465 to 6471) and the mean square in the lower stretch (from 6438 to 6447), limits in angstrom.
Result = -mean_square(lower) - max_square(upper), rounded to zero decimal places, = -1650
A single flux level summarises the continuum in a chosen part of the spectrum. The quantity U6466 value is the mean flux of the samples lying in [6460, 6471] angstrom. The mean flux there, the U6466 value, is 27.5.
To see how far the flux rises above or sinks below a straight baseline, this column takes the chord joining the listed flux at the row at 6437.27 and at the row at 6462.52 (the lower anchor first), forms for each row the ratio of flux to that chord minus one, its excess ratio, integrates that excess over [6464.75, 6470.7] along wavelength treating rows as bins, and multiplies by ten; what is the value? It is 6.1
